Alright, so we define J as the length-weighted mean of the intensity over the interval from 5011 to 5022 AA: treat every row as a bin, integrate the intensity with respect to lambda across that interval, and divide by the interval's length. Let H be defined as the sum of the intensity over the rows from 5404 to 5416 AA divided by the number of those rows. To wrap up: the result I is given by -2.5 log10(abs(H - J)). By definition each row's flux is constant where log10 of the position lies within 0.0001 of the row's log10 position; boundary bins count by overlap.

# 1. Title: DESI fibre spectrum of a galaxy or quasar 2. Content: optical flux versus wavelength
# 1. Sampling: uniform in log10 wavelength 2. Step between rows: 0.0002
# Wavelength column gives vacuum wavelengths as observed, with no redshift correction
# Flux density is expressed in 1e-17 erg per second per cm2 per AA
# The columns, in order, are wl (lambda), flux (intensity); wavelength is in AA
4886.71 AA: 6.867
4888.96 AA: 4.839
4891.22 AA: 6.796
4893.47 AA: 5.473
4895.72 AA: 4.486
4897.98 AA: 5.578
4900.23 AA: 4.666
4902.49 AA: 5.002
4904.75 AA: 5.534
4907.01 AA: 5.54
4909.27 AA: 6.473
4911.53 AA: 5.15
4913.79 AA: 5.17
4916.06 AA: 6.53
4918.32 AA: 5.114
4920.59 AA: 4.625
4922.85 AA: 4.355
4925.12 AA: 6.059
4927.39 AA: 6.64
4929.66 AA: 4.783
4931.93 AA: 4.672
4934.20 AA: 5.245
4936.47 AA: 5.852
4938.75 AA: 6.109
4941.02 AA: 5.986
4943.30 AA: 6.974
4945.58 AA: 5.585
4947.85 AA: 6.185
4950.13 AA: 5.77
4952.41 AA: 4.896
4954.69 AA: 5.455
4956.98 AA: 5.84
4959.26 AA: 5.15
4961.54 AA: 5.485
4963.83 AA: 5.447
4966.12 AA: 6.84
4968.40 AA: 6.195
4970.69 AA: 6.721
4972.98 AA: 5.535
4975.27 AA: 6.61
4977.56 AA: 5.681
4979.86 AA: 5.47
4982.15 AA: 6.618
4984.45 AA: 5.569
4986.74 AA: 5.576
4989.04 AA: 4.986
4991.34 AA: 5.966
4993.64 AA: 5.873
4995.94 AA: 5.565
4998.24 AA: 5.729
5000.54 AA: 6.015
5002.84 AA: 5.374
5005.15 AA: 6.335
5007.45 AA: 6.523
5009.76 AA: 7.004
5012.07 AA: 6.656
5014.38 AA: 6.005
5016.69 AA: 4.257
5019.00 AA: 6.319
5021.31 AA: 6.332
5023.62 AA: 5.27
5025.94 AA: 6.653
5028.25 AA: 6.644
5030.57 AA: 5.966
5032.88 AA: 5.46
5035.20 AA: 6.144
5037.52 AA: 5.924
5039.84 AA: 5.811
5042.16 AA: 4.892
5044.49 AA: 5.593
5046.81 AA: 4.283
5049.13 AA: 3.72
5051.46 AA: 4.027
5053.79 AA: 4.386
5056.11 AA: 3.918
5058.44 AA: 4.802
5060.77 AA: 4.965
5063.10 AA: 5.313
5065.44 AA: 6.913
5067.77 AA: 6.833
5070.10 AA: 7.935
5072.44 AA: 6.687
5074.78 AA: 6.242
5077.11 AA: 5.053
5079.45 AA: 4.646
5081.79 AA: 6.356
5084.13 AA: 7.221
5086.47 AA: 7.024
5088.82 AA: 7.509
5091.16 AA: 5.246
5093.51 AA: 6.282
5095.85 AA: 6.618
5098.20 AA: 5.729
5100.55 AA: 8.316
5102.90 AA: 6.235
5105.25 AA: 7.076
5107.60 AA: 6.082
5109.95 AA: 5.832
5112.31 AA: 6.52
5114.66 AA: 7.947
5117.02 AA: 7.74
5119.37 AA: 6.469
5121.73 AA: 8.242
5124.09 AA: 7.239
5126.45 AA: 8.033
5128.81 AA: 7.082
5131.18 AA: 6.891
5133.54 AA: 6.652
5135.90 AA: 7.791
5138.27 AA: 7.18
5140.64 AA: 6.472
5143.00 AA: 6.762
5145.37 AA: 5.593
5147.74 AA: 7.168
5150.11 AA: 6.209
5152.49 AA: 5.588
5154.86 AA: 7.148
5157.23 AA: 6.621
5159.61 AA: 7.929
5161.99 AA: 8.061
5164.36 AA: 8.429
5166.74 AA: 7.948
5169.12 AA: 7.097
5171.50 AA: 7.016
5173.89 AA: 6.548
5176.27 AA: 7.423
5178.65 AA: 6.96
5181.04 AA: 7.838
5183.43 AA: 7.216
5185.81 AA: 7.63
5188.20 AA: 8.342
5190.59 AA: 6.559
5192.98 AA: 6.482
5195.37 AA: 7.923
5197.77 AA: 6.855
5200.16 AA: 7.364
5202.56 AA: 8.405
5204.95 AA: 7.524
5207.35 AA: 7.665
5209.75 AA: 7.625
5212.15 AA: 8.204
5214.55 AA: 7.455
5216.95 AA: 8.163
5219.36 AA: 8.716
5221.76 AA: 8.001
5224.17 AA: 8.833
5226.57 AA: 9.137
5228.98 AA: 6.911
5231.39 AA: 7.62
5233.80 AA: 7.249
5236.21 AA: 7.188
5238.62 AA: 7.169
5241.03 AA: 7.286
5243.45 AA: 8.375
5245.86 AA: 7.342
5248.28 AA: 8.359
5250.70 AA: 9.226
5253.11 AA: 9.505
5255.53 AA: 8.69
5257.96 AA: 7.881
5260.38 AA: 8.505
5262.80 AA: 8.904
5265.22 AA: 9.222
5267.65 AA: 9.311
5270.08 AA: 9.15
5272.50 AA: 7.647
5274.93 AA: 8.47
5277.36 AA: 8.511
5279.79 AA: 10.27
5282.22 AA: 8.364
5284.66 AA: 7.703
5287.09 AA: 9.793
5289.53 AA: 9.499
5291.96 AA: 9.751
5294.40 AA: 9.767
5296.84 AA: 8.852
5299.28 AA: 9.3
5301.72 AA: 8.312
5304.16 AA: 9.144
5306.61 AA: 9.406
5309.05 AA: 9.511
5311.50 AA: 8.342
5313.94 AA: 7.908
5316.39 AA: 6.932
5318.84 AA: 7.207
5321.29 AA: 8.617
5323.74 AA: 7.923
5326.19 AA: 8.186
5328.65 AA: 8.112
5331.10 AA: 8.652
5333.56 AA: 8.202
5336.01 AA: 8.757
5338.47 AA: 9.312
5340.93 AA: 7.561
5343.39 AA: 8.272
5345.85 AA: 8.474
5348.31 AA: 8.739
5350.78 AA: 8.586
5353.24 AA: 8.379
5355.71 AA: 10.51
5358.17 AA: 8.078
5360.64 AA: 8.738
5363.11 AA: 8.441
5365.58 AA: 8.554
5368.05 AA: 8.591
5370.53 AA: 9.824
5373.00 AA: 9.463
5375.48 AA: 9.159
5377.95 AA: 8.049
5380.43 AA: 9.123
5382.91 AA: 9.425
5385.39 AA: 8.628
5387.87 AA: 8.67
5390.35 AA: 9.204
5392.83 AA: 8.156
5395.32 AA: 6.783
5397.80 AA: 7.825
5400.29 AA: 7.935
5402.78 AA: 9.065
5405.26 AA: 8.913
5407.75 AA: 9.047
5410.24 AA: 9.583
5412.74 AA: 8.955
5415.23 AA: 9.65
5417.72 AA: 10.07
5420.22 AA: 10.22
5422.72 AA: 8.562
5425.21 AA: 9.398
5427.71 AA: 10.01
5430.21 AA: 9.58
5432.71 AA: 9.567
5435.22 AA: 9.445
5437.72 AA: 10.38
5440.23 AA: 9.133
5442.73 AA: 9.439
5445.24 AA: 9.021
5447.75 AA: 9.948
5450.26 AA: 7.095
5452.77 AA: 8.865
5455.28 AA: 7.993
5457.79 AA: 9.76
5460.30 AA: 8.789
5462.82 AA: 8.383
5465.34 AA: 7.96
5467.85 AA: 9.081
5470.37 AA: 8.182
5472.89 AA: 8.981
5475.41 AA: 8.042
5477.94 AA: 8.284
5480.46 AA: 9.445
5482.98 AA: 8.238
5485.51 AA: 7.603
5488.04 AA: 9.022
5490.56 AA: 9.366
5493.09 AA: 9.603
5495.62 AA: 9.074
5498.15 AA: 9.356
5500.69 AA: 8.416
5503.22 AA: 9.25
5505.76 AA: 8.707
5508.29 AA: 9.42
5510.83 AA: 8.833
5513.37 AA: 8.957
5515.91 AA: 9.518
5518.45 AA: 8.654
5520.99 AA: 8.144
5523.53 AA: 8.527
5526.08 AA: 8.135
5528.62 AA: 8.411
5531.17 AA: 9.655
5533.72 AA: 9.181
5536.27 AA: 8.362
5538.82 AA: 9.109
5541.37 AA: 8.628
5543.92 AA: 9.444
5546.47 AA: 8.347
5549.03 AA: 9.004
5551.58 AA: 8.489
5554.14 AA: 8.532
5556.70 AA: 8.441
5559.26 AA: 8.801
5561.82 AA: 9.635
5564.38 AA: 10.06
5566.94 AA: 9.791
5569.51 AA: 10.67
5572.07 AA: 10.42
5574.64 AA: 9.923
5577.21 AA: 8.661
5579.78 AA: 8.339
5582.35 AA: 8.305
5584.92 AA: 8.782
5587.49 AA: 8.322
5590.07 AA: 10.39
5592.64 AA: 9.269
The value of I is -1.3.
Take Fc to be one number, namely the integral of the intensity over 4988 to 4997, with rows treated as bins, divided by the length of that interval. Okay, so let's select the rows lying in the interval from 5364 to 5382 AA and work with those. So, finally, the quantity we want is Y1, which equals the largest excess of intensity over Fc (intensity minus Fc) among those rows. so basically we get 4.2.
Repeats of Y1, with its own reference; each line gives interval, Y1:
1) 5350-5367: 4.9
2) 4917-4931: 1.0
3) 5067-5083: 2.3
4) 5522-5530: 2.9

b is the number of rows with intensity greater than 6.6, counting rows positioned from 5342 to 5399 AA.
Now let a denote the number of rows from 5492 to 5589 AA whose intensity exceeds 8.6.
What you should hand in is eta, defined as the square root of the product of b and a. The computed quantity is 24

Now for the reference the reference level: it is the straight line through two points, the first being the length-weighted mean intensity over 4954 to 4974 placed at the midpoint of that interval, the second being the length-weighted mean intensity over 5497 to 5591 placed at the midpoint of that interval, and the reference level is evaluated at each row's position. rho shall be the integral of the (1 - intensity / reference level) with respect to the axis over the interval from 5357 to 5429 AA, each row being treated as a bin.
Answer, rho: -6.24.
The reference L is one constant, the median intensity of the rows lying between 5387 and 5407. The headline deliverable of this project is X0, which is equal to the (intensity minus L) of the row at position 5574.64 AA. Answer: 2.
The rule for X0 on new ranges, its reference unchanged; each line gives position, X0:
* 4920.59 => -4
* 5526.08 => 0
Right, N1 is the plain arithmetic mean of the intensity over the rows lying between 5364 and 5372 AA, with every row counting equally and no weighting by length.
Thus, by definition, 9.0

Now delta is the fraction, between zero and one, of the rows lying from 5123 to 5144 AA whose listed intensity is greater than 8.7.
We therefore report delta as 0.00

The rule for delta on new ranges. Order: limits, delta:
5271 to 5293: 0.44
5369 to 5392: 0.67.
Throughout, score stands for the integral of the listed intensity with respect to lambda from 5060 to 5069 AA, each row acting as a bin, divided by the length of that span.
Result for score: 6.1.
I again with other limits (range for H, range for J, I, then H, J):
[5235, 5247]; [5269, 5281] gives -0.3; 7.5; 8.81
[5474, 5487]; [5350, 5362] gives 0.7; 8.3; 8.87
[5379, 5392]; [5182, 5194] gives -0.6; 9.0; 7.27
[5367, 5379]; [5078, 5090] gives -1.0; 9.0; 6.51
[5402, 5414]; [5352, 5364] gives 1.4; 9.1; 8.84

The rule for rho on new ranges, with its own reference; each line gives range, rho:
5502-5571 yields -0.17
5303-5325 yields -1.61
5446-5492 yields -0.10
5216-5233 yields -2.10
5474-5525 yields -0.30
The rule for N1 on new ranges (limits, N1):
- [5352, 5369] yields 8.8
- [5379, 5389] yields 9.0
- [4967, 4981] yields 6.0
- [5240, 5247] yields 7.7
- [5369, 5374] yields 9.6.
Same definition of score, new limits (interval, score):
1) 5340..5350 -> 8.3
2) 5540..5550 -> 8.9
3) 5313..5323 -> 7.7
